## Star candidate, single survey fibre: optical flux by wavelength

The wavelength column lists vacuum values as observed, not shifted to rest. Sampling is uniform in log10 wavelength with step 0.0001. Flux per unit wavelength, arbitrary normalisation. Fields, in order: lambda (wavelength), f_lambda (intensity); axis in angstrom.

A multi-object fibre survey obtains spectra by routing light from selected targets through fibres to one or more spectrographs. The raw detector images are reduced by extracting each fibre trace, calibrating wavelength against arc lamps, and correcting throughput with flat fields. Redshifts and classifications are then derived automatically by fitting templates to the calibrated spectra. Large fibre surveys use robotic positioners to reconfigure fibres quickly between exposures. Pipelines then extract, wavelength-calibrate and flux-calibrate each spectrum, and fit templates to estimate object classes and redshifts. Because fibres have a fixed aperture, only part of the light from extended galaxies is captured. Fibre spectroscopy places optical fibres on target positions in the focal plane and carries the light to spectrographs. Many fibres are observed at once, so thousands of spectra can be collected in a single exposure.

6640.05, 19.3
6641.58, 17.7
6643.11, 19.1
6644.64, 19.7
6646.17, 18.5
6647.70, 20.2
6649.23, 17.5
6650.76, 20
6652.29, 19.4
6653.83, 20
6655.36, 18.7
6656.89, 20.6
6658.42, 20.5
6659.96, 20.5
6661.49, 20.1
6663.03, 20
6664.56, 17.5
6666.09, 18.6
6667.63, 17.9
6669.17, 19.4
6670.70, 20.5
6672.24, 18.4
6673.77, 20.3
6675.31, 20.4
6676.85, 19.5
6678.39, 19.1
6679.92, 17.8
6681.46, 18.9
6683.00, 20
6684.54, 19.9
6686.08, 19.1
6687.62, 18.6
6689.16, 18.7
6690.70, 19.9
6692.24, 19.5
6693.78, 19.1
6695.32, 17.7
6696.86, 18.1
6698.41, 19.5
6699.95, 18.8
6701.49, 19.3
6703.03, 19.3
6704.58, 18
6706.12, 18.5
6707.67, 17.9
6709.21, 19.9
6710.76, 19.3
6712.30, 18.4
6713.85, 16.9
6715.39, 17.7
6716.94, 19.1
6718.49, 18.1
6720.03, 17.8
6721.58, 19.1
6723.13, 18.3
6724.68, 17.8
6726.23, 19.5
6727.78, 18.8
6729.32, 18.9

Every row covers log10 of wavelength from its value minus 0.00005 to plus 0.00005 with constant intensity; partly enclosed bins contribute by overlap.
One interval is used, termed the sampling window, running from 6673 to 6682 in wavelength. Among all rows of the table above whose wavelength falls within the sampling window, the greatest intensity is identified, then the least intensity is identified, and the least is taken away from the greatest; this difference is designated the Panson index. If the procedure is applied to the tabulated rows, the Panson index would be 2.6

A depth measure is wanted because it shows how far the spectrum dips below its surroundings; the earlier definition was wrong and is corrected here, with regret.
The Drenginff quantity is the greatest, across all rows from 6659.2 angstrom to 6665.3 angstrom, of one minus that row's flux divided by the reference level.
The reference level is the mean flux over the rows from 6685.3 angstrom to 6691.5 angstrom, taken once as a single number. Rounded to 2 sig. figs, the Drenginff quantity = 0.083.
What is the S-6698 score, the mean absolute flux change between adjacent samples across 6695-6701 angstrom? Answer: 0.8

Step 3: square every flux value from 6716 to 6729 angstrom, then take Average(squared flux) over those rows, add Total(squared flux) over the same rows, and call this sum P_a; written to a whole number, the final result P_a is 3104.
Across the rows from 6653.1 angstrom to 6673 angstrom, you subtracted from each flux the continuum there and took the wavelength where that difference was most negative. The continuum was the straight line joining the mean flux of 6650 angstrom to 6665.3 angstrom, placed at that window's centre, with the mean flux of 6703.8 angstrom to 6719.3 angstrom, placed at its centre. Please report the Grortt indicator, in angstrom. 6664.56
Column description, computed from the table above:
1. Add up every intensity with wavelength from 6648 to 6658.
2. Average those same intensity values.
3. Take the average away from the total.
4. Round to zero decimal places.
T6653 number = 97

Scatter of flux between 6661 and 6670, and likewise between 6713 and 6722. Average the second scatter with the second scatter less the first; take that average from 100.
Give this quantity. 99.7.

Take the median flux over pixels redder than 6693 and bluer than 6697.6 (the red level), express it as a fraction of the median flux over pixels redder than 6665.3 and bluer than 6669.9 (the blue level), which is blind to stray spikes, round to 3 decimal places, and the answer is 0.973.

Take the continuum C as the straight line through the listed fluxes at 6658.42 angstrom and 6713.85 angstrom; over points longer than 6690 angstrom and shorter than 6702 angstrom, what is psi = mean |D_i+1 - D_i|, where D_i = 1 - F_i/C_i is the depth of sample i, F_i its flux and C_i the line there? 0.040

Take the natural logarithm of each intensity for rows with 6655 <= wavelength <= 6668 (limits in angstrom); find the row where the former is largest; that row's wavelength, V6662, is 6656.89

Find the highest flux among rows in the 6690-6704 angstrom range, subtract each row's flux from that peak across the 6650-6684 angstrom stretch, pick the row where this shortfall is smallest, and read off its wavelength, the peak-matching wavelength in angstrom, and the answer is 6656.89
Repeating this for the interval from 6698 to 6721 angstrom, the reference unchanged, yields 6709.21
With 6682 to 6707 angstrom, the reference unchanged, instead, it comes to 6683.00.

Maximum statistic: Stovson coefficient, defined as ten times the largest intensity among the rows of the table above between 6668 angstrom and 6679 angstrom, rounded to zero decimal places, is 205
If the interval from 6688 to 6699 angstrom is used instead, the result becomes 199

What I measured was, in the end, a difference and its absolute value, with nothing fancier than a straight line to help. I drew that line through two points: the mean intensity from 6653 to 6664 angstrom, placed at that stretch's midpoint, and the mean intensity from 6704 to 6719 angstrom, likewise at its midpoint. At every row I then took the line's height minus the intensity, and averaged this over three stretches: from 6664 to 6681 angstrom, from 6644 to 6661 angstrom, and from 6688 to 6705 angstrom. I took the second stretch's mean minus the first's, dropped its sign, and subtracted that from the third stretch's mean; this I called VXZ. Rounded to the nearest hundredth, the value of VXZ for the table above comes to -0.12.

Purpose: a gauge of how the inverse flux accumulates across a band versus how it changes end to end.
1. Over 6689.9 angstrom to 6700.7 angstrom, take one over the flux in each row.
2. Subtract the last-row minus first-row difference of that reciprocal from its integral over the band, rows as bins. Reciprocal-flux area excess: 0.57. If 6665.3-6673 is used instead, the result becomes 0.41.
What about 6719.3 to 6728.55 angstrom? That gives 0.50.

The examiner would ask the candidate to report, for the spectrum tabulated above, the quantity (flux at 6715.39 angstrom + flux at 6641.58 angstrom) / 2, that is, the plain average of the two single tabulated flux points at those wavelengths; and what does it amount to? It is 17.7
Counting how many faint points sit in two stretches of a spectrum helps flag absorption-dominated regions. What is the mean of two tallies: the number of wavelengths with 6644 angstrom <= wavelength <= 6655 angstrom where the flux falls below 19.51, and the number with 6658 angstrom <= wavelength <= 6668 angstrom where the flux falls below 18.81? 3.0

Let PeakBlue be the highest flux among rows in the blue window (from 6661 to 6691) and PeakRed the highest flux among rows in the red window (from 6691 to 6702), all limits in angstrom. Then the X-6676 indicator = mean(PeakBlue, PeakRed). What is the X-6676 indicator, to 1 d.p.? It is 20.0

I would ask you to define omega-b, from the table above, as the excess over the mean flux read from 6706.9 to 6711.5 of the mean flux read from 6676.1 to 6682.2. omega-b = -0.2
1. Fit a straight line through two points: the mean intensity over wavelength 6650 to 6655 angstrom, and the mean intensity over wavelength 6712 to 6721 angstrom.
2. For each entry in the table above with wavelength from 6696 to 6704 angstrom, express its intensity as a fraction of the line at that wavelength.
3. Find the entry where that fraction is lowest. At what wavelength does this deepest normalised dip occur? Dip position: 6696.86 angstrom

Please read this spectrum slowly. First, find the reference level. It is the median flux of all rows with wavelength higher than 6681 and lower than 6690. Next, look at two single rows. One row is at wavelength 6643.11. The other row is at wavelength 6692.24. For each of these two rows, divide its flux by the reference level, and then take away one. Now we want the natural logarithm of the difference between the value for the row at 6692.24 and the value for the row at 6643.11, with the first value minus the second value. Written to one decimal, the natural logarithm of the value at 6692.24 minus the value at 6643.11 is -3.9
